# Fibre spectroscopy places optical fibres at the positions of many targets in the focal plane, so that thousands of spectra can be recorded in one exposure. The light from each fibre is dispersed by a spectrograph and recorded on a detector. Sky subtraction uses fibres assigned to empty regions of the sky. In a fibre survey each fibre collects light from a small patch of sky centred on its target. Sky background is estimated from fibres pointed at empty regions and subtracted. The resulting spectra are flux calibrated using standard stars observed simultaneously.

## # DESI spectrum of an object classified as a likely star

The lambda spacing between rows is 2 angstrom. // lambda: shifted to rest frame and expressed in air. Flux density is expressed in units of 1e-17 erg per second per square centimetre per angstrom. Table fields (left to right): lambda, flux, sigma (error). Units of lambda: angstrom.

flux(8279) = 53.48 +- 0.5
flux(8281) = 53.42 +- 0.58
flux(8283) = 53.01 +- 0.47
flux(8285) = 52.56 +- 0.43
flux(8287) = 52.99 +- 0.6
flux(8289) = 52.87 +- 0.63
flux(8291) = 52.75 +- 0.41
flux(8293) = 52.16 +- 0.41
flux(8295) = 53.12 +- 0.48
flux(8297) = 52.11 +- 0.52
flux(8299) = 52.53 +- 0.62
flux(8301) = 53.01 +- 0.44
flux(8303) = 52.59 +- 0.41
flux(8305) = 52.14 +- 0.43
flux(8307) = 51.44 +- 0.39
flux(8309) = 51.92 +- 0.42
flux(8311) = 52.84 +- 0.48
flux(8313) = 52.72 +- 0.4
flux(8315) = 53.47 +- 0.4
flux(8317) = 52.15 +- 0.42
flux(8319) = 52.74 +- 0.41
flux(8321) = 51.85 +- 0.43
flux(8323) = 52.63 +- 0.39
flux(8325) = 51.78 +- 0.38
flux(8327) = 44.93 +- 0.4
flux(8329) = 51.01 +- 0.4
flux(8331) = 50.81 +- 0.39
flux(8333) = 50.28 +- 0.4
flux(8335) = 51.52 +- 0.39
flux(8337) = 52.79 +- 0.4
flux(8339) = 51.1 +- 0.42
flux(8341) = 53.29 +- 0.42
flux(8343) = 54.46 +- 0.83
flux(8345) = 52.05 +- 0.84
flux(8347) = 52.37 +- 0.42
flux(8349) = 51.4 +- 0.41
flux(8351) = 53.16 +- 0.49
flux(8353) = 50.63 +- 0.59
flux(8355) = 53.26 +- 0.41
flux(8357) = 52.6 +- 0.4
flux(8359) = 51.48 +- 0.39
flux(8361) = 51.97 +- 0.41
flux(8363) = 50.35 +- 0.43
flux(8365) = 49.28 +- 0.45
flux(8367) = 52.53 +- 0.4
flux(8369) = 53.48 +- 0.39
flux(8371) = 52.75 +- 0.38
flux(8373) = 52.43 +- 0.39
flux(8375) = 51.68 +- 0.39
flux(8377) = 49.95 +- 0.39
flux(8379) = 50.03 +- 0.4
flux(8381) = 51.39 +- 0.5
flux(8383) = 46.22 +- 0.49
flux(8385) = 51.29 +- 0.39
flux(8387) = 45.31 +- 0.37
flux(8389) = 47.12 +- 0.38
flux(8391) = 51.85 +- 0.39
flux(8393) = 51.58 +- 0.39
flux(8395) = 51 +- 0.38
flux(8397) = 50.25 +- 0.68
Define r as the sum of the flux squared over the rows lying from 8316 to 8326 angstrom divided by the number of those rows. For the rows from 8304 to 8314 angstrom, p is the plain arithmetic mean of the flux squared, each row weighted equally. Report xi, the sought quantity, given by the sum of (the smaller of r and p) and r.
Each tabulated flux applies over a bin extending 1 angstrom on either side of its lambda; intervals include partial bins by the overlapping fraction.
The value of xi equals 5454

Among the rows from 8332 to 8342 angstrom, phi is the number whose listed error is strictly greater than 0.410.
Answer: 2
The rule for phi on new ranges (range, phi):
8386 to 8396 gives 0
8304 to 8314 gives 3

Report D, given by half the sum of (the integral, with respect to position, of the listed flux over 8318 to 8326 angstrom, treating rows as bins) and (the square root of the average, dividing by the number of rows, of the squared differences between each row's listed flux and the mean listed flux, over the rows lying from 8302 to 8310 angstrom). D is 209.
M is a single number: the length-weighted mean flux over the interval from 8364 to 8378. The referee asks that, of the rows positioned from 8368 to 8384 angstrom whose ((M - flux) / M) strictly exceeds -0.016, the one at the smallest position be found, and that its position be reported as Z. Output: 8373 angstrom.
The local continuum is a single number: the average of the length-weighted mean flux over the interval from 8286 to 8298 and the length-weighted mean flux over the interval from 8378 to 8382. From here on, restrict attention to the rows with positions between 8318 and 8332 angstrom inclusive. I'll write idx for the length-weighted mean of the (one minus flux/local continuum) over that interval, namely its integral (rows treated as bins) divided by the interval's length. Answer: 0.017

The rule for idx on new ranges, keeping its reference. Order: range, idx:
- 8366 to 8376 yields -0.017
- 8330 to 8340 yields 0.008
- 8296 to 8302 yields -0.017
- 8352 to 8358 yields -0.009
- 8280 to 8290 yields -0.025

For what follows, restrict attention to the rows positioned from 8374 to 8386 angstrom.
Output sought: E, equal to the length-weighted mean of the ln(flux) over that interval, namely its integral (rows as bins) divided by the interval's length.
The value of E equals 3.91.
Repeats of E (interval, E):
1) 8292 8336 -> 3.95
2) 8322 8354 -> 3.94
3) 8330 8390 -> 3.94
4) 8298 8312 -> 3.96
